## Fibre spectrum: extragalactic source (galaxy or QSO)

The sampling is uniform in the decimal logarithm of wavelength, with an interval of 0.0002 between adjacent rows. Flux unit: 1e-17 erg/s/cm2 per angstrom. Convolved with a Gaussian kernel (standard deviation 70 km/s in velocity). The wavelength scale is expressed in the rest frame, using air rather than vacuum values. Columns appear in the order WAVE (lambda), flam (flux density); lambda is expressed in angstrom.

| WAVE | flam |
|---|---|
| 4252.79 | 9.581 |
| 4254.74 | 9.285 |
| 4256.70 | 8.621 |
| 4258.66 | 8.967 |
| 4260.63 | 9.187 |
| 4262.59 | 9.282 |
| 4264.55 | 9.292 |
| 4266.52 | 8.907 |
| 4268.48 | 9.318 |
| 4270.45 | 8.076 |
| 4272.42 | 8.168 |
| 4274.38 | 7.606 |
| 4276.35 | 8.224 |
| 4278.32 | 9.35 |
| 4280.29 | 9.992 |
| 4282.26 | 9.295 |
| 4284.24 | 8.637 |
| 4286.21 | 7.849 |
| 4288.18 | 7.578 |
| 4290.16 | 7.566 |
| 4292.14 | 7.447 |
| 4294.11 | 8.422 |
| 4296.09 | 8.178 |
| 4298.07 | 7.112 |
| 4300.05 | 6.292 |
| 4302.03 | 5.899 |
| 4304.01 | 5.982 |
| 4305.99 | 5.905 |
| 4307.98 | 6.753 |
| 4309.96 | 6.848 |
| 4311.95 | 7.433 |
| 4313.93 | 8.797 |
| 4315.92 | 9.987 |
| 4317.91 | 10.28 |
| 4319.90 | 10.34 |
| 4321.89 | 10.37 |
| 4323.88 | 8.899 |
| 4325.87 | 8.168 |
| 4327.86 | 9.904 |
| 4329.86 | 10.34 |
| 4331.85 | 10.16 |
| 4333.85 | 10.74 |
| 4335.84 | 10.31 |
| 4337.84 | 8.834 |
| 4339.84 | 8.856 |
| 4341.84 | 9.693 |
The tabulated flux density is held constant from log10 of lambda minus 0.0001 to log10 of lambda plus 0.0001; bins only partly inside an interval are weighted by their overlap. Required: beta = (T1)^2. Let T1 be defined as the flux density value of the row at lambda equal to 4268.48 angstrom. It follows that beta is 87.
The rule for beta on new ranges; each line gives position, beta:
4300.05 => 40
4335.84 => 106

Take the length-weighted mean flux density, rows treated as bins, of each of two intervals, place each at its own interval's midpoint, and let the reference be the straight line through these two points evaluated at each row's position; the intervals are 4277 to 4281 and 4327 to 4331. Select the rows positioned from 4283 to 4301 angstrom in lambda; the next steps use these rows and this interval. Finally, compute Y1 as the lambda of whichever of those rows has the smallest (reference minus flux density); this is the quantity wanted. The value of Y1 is 4284.24 angstrom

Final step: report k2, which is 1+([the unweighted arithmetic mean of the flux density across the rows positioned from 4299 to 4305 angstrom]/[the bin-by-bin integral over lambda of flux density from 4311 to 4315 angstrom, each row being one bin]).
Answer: 1.19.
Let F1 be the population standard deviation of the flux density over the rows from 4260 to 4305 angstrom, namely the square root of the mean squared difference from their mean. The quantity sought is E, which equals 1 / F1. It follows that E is 0.9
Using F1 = 1.1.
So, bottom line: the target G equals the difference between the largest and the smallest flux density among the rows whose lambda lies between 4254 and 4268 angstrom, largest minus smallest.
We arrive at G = 0.7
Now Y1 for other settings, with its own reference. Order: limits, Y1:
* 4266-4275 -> 4268.48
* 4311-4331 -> 4321.89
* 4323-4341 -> 4333.85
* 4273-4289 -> 4280.29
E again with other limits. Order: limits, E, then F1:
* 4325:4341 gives 1.2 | 0.9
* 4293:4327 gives 0.6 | 1.6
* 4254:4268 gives 4.2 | 0.2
